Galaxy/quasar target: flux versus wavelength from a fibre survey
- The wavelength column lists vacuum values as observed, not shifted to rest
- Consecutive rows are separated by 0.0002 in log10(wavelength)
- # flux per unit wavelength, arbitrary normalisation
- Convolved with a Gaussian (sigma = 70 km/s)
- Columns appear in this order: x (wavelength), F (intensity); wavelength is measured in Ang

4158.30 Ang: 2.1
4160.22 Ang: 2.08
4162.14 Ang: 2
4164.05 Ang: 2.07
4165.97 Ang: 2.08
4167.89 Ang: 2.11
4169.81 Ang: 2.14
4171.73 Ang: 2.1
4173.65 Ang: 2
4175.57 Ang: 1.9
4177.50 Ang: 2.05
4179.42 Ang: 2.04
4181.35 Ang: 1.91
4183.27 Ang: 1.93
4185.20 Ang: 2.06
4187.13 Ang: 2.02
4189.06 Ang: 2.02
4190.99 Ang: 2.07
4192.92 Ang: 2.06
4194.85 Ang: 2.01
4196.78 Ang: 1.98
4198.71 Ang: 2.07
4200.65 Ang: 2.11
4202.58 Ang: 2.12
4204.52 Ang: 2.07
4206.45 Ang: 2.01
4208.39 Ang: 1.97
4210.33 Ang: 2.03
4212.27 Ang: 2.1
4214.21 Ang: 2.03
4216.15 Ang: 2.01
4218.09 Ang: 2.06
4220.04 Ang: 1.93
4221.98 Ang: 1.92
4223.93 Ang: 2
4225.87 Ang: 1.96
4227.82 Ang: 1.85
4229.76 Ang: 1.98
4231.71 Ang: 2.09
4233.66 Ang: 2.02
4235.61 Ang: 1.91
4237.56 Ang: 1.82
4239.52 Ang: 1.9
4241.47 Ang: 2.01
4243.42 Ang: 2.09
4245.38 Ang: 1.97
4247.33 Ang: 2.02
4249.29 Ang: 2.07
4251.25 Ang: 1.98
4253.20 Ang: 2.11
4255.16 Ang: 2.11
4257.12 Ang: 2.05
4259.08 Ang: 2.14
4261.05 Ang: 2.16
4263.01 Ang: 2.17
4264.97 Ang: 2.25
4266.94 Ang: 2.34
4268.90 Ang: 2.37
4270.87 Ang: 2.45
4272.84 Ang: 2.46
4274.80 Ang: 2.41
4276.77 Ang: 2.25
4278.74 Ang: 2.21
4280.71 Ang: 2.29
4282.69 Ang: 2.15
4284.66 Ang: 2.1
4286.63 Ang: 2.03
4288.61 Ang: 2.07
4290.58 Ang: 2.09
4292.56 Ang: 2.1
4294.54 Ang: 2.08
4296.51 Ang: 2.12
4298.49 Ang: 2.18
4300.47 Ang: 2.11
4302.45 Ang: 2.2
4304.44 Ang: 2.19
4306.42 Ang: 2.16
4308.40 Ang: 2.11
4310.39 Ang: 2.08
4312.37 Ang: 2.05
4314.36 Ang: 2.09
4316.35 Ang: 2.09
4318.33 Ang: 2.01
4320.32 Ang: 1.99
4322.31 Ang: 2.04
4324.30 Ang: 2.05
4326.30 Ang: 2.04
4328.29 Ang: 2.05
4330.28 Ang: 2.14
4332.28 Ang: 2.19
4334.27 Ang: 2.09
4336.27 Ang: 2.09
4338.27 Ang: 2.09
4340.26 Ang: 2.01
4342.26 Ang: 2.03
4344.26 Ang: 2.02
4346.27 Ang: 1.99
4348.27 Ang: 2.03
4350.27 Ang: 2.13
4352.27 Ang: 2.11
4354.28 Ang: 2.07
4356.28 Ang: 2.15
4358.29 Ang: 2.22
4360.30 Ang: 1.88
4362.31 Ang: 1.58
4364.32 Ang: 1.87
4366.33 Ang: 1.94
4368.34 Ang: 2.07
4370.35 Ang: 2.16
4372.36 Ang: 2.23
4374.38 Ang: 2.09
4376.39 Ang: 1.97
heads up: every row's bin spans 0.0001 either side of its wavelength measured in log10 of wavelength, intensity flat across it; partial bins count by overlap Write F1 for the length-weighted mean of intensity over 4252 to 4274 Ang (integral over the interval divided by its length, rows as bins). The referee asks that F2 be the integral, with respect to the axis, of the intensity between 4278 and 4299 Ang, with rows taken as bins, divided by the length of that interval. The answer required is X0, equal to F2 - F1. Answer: -0.11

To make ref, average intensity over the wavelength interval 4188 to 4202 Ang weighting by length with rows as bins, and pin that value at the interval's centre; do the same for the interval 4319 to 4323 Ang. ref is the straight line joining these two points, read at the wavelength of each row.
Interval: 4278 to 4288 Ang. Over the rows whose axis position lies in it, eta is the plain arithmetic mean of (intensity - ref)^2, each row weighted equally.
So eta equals 0.025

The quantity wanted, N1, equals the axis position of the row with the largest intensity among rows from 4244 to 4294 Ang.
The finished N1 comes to 4272.84 Ang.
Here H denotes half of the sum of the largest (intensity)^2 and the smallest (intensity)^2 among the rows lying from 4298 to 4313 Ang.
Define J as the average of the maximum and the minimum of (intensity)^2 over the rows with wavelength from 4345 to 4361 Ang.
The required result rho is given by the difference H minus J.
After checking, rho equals 0.29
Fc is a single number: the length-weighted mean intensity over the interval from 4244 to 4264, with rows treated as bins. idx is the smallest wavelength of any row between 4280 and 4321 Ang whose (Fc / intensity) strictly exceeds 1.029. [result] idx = 4318.33 Ang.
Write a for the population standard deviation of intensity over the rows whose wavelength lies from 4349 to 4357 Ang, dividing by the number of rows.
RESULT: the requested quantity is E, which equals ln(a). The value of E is -3.5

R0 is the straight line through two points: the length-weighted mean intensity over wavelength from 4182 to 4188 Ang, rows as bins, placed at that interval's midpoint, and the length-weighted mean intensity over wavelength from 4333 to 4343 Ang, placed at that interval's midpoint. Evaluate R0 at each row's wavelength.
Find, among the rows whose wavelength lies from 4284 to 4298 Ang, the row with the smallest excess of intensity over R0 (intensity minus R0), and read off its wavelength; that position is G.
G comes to 4286.63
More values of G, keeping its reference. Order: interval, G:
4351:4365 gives 4362.31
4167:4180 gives 4175.57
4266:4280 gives 4278.74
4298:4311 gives 4310.39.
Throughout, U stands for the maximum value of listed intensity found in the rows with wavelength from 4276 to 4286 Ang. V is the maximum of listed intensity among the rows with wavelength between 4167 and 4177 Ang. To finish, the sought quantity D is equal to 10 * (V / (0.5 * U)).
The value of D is 18.7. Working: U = 2.29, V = 2.14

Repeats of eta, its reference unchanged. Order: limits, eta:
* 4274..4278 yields 0.099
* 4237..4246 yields 0.015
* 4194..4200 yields 0.002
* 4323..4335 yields 0.010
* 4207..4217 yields 0.002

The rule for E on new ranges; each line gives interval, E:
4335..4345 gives -3.4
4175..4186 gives -2.7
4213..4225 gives -3.0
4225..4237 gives -2.6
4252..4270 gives -2.3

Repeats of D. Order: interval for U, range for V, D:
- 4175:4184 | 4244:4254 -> 20.6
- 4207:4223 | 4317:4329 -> 19.5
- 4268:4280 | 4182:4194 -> 16.8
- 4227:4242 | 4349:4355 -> 20.4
